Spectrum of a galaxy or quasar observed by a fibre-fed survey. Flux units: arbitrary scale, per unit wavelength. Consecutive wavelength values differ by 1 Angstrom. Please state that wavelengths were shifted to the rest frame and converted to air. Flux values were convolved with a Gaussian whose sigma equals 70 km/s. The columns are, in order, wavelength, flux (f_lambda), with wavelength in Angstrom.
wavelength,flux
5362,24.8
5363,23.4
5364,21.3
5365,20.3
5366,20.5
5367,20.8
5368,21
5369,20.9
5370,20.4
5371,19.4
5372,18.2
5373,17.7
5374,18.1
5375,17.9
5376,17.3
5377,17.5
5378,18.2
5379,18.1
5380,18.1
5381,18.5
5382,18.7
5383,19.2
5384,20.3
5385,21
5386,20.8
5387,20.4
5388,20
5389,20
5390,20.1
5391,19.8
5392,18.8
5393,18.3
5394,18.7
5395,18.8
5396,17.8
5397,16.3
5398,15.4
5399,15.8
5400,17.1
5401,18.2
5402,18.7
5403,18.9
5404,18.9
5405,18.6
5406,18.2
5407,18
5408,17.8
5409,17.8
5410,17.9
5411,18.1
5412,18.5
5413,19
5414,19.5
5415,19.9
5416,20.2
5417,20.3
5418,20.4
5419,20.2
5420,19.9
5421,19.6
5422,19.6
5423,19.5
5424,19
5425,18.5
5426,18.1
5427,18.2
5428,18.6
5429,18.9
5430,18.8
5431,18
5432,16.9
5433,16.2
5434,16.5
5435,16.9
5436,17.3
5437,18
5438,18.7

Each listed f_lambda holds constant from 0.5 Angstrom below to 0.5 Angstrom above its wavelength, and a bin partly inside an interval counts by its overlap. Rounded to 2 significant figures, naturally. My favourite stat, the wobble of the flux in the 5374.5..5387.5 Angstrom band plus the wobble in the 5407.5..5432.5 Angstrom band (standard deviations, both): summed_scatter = 2.2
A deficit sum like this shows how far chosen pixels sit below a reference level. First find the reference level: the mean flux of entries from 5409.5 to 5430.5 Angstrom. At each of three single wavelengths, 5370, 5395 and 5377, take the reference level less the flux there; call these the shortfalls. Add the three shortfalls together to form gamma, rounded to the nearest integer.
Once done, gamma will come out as 1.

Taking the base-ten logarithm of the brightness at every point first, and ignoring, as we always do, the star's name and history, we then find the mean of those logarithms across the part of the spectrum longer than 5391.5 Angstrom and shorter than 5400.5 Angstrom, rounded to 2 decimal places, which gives 1.24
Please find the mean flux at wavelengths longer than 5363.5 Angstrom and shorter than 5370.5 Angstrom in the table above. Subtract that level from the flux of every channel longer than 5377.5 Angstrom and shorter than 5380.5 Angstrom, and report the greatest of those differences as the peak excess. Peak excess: -3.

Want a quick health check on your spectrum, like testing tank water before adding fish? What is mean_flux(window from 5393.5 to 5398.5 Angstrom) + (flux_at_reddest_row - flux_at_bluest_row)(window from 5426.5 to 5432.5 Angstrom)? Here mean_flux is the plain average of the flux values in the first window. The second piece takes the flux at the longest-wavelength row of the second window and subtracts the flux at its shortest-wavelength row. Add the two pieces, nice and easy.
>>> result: 16.1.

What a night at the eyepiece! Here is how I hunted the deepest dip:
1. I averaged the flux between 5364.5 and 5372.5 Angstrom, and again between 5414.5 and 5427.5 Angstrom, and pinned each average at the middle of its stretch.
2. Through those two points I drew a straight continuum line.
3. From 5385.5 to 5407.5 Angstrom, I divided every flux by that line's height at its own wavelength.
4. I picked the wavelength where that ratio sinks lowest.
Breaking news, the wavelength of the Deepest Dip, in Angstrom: 5398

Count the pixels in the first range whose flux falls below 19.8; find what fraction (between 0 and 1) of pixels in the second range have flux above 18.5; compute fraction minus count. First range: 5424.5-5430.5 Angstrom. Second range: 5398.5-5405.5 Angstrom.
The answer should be -5.4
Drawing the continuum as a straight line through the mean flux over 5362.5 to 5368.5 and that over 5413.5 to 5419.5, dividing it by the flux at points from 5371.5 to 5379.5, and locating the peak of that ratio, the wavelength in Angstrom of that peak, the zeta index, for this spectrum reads 5376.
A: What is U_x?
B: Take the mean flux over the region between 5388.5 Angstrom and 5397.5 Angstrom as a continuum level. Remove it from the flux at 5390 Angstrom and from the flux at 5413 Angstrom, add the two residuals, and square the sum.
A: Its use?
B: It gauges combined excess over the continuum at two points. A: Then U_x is 2.7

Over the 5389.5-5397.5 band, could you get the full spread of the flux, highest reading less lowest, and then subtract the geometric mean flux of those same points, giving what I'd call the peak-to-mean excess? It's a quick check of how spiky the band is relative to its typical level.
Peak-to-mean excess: -14.7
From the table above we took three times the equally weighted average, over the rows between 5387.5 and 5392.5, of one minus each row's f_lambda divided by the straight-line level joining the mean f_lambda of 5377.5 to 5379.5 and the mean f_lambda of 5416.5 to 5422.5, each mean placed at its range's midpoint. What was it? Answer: -0.17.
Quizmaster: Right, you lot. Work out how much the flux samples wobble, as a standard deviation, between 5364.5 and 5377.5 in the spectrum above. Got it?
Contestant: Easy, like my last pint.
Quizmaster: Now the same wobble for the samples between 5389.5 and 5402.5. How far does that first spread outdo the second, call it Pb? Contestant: 0.01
